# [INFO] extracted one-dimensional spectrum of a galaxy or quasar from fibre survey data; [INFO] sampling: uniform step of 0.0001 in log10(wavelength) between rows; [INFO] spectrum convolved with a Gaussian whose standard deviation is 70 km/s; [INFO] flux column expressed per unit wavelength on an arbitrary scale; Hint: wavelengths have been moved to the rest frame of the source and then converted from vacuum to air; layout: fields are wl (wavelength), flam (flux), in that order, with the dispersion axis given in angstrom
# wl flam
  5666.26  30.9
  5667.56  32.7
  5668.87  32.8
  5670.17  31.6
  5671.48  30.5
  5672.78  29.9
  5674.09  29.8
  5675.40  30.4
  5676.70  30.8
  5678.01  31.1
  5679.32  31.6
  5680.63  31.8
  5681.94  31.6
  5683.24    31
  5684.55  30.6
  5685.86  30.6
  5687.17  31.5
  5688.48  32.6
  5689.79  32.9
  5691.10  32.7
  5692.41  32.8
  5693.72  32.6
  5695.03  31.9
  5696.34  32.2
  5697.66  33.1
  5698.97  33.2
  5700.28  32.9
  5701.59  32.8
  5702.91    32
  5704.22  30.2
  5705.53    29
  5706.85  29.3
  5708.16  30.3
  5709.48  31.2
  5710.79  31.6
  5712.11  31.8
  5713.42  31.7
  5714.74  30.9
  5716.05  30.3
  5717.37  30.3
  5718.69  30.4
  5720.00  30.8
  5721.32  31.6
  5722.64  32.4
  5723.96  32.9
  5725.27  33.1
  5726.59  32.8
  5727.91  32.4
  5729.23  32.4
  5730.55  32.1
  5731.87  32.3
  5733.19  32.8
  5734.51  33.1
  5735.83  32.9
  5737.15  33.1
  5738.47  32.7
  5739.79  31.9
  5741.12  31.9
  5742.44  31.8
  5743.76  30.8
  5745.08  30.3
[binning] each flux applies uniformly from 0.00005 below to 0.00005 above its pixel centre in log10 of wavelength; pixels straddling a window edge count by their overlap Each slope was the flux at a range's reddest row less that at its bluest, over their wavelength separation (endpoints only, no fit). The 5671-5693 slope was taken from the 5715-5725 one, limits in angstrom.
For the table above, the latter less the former 0.22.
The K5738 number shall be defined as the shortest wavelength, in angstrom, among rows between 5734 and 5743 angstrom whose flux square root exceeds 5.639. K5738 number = 5734.51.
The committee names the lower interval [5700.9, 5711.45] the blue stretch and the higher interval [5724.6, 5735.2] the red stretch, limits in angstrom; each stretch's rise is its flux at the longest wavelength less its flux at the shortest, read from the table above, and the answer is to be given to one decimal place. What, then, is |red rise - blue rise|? 1.2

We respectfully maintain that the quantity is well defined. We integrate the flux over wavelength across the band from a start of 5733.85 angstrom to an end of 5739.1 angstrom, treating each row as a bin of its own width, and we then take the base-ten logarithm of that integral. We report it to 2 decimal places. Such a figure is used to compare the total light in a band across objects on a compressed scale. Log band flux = 2.24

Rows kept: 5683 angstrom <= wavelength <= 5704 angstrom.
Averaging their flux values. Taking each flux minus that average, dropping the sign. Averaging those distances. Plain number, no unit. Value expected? 0.71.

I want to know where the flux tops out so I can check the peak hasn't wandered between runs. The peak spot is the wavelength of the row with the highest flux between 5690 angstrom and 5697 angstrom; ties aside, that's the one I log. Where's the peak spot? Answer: 5692.41 angstrom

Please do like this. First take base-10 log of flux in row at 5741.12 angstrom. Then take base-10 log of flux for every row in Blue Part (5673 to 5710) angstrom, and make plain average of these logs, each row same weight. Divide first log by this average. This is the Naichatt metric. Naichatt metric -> 1.00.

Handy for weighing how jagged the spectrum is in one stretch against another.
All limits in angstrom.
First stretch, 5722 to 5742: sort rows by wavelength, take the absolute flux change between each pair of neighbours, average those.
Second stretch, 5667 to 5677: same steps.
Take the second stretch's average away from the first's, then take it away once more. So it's -0.86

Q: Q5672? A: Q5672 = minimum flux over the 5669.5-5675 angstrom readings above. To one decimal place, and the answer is 29.8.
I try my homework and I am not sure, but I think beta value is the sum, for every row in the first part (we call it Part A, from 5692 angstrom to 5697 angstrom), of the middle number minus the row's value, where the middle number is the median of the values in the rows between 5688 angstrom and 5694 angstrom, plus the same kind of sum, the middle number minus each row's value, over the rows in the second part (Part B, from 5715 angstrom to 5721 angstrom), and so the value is 10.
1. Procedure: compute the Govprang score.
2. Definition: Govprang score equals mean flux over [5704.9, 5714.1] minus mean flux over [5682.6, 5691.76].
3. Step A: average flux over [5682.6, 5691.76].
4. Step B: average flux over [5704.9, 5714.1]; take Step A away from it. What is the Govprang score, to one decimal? -1.0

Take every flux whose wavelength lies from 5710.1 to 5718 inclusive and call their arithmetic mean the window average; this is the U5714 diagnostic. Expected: 31.1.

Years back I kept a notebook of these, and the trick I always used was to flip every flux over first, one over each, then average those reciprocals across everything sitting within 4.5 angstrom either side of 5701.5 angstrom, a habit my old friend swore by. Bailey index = 0.0314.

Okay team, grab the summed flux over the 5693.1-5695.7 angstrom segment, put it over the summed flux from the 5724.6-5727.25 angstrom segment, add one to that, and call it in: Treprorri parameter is 1.98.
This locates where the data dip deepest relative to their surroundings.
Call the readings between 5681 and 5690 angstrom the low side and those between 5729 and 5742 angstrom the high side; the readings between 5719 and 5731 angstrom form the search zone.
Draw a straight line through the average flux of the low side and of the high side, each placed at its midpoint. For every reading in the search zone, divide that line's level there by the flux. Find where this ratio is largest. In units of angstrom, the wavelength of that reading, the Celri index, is 5720.00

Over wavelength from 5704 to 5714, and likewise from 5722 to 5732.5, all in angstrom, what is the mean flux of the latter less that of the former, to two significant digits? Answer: 1.9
